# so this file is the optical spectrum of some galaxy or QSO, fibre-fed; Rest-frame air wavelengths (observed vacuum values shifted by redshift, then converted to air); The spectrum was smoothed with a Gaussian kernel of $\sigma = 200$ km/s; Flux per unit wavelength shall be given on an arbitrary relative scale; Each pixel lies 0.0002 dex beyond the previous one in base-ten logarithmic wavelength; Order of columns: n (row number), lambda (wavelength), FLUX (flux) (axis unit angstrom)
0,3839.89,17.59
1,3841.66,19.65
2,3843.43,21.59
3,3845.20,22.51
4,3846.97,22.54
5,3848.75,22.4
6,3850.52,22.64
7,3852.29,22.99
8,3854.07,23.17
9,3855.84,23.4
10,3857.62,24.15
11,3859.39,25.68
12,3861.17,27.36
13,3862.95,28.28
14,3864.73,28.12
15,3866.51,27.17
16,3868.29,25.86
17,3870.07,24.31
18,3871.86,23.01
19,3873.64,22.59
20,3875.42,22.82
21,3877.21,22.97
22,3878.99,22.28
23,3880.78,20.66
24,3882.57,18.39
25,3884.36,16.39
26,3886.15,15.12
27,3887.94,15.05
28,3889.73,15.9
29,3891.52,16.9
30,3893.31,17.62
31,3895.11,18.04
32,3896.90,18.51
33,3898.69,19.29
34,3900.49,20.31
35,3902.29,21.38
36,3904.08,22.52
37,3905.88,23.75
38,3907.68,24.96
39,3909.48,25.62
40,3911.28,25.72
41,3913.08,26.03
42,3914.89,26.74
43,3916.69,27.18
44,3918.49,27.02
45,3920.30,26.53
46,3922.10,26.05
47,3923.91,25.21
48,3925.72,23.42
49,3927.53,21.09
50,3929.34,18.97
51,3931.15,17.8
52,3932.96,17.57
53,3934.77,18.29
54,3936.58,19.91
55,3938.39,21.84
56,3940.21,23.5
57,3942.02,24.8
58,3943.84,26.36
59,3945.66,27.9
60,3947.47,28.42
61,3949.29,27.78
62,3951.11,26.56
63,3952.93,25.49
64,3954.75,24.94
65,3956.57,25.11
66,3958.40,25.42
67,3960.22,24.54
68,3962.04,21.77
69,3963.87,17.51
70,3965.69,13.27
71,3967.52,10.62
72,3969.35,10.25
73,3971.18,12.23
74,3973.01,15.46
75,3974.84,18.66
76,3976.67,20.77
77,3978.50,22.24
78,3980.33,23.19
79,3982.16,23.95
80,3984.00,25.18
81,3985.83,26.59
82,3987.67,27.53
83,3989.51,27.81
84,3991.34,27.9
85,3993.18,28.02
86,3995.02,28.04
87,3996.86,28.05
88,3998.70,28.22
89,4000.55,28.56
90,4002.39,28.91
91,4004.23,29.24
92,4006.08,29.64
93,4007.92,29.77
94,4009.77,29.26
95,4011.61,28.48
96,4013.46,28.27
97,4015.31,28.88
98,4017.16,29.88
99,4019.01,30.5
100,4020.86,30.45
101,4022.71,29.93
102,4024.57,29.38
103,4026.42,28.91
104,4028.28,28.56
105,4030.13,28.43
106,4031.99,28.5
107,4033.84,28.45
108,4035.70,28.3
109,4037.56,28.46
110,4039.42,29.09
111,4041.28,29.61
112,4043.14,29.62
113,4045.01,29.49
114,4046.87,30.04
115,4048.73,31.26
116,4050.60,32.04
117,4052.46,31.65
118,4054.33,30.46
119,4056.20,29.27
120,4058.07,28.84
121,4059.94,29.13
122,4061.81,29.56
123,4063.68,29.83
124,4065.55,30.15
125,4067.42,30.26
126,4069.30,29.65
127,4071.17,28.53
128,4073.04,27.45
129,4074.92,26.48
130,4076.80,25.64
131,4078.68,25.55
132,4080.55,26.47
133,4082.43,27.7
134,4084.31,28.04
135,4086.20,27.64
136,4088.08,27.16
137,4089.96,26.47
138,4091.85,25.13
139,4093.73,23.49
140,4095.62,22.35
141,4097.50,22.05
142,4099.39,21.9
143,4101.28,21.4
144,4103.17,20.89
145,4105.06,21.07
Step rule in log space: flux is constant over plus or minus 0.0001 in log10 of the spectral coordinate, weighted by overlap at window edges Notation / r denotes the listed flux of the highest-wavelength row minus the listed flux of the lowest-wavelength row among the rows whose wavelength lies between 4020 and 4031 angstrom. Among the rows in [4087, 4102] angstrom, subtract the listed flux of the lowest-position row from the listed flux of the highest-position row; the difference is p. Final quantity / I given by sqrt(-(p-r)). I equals 1.9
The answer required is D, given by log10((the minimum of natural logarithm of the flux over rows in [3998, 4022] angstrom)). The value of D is 0.52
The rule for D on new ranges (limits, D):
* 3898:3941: 0.46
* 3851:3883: 0.46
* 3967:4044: 0.37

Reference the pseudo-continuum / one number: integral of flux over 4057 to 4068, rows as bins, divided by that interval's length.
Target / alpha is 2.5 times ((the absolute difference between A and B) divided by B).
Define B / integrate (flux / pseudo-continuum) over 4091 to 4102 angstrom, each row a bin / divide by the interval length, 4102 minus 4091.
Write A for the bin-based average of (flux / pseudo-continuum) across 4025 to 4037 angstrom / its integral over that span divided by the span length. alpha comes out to 0.6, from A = 0.96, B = 0.77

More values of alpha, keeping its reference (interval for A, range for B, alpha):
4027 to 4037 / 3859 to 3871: 0.2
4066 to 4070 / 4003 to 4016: 0.1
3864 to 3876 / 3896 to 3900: 0.8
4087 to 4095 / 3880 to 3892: 1.3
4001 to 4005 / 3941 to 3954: 0.2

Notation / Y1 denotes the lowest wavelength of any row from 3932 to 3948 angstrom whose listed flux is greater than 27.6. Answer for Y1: 3945.66 angstrom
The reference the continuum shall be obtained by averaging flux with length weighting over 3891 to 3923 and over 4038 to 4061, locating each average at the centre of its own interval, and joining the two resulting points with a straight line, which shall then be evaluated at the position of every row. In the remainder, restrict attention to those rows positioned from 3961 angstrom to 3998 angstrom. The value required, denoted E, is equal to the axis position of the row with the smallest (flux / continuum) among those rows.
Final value 3969.35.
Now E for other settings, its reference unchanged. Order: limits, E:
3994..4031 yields 4030.13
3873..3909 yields 3887.94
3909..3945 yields 3932.96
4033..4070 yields 4058.07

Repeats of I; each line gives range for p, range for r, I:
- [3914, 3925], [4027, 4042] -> 1.6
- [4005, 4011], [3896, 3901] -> 1.5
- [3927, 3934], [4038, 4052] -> 2.5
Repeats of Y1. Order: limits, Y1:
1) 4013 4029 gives 4013.46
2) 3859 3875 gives 3862.95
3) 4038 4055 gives 4039.42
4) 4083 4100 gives 4084.31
